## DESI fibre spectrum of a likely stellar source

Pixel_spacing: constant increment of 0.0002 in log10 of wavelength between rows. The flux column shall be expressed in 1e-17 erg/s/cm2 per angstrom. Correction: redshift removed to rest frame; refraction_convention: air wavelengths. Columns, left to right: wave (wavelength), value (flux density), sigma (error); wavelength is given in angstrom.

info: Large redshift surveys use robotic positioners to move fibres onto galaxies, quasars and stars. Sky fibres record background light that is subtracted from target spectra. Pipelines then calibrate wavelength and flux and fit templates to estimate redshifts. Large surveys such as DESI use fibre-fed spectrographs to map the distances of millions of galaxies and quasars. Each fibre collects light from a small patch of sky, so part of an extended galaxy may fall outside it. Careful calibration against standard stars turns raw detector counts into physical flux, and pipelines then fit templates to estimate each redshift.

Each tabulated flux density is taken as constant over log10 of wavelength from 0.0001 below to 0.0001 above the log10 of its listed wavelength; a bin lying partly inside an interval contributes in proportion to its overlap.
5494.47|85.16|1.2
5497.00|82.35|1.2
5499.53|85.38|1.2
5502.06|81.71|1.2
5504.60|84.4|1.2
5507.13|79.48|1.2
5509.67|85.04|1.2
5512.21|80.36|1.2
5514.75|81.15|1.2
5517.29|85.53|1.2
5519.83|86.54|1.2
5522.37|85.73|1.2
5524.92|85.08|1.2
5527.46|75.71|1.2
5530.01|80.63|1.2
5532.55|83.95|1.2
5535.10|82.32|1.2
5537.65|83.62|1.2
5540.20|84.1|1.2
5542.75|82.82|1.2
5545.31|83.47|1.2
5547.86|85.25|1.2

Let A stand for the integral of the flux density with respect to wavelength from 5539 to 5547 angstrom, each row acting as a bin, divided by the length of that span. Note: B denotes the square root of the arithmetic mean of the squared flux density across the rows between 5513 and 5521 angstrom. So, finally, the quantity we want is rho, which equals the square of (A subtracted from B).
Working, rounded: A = 83.5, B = 84.4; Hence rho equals 0.8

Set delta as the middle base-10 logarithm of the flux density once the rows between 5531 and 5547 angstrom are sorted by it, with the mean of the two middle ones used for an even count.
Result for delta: 1.92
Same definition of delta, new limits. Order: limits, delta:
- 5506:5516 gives 1.91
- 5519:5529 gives 1.93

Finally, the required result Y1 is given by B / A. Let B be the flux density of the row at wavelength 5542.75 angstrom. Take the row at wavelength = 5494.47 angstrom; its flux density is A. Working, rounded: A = 85.16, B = 82.82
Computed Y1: 0.97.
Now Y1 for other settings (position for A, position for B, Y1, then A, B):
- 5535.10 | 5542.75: 1.01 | 82.32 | 82.82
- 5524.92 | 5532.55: 0.99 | 85.08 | 83.95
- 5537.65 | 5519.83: 1.03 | 83.62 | 86.54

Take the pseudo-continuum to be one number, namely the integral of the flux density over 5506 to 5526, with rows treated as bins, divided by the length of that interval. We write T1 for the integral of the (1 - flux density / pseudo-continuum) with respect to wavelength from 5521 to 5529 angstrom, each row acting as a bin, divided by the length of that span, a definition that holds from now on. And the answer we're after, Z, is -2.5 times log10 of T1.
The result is 4.4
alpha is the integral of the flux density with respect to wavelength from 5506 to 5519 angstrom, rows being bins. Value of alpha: 1072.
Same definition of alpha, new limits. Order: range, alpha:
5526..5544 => 1475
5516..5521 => 430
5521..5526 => 427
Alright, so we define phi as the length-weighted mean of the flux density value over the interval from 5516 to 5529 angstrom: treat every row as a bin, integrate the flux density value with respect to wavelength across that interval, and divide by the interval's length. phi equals 83.6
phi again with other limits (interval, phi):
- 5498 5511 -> 83.2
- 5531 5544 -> 83.4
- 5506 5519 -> 82.5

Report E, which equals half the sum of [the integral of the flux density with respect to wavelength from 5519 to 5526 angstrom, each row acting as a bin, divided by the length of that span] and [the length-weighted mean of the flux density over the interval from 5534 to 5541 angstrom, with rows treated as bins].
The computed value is 84.5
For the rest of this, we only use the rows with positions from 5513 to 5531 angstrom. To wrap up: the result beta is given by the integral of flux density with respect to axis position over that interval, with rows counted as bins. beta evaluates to 1492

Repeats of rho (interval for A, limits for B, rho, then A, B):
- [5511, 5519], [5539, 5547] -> 0.7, 82.6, 83.5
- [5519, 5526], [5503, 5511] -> 7.3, 85.7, 83.0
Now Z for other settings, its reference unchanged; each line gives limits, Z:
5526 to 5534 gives 3.5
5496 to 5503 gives 5.9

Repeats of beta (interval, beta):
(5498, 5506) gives 670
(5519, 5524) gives 430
